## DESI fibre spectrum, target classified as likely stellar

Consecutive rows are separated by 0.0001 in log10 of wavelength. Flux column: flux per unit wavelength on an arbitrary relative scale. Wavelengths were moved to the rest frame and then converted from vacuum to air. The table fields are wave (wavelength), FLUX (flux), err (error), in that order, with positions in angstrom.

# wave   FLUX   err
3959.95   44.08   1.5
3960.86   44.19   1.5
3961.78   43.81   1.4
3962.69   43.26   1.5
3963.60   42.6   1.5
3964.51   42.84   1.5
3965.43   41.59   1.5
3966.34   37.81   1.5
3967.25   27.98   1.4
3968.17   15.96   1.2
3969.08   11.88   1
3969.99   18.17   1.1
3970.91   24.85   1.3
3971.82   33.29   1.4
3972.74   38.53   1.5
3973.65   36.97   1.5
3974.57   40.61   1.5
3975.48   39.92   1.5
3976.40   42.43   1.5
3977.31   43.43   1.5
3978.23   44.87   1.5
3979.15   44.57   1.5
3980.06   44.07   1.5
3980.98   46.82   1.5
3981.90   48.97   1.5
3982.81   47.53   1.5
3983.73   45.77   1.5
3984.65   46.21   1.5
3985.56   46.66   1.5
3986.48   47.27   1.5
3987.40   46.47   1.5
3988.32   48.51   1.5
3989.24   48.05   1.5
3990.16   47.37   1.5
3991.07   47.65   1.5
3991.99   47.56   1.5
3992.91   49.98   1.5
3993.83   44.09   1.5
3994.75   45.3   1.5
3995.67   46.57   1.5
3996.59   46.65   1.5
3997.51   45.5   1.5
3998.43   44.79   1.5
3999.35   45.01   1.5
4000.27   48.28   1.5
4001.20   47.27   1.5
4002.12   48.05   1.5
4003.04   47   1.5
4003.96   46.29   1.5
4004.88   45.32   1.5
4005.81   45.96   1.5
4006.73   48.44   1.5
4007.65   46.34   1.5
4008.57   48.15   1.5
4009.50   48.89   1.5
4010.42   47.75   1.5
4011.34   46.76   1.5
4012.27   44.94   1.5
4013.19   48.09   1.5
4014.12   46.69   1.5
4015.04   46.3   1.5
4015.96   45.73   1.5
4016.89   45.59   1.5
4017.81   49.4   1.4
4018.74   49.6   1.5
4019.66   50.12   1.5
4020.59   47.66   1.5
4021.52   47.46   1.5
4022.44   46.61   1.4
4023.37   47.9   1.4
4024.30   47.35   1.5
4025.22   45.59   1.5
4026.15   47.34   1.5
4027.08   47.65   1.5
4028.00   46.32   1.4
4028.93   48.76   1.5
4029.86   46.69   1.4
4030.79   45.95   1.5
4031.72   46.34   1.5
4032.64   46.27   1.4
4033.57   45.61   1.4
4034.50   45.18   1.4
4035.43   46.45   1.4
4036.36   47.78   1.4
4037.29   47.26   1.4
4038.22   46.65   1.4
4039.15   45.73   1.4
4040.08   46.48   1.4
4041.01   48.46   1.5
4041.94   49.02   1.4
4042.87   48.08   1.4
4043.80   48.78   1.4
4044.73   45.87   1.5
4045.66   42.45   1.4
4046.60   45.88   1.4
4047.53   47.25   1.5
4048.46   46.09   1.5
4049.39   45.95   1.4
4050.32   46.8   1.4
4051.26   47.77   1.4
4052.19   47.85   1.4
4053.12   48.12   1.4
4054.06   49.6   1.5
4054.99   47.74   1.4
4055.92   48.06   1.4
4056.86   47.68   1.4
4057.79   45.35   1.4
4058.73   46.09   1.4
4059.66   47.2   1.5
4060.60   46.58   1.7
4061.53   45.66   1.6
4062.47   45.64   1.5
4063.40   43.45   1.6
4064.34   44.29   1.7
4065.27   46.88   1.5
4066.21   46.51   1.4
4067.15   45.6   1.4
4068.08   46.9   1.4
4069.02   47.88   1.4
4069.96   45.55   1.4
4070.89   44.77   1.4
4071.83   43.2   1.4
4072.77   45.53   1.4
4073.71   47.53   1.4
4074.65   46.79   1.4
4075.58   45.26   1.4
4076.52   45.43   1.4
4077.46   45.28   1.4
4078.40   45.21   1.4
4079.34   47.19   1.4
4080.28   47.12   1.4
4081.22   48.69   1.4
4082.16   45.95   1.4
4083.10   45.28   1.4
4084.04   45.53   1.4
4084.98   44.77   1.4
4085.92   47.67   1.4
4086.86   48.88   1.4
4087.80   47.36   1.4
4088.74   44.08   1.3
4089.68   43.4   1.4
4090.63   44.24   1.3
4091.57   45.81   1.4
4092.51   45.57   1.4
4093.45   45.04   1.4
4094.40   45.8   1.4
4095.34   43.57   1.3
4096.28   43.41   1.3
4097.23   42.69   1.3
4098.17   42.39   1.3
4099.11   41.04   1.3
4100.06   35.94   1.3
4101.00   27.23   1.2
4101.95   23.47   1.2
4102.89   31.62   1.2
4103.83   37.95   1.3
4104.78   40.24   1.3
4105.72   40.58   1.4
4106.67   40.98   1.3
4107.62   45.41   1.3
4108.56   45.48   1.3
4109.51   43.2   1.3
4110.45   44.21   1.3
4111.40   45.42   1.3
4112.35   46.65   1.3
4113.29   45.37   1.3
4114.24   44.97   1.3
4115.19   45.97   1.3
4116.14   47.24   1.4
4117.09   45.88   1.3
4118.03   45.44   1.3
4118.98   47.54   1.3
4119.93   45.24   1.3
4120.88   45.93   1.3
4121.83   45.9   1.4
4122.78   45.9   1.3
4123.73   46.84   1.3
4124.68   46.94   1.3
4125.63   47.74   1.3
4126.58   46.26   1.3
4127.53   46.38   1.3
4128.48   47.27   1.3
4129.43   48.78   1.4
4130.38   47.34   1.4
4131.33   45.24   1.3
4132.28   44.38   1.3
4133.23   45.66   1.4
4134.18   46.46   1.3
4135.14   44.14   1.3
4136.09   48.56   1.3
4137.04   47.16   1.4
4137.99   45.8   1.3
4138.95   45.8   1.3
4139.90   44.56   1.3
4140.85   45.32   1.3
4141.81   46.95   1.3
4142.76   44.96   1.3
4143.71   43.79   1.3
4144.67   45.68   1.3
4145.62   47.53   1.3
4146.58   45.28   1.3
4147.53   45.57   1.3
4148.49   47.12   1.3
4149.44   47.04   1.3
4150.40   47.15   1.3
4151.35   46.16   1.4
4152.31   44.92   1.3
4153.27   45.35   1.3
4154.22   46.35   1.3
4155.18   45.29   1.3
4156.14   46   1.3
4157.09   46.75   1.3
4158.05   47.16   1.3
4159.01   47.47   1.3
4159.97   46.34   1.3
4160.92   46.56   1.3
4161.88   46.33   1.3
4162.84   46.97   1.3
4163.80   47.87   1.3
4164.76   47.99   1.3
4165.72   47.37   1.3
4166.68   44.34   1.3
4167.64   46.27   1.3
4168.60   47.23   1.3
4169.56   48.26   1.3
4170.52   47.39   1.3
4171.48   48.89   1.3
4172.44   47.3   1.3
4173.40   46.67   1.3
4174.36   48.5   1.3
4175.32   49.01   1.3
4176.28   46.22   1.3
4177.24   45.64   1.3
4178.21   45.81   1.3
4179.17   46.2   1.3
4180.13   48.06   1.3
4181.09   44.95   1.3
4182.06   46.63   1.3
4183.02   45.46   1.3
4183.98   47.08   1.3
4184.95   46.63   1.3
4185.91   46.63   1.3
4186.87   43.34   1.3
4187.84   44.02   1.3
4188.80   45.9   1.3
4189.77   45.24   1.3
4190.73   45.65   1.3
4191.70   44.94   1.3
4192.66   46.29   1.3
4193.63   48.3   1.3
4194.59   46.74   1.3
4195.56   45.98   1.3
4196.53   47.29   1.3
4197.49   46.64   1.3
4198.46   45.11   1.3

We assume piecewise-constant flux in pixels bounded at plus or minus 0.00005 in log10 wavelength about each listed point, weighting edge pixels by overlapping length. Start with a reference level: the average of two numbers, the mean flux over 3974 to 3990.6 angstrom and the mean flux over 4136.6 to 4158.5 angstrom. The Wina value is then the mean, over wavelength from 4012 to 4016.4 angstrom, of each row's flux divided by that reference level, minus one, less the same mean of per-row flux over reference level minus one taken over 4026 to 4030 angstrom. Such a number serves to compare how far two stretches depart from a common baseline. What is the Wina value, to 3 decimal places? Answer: -0.022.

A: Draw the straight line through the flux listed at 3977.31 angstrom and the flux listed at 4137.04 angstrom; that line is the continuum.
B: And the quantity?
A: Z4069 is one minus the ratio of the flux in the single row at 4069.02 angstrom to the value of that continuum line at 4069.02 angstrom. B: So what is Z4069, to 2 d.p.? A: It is -0.05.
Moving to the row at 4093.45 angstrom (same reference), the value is 0.02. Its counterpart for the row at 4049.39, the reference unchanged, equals -0.02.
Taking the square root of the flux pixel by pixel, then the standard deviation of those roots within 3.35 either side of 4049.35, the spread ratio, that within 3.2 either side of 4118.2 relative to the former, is 1.0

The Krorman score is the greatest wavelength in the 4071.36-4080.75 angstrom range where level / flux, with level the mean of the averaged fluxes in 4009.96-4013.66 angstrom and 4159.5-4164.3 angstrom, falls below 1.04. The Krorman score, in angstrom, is 4080.28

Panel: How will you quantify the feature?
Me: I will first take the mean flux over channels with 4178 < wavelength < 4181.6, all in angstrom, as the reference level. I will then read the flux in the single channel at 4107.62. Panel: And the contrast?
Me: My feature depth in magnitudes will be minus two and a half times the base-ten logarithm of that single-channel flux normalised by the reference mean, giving 0.02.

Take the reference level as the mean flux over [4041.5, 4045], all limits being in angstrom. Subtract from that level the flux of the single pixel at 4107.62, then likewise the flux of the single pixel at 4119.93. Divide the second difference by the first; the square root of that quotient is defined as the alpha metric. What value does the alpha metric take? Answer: 1.03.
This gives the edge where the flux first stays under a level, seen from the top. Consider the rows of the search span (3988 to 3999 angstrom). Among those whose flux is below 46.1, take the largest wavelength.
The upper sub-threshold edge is 3998.43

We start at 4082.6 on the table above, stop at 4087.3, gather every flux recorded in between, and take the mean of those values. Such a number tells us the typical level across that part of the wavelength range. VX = 46.4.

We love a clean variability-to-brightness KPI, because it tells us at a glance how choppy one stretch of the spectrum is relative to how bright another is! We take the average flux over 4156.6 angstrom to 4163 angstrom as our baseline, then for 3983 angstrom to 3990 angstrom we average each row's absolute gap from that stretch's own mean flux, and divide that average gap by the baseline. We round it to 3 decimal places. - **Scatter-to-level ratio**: 0.017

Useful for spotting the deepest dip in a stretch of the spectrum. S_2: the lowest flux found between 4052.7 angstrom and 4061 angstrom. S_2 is 45.35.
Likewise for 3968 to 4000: 11.88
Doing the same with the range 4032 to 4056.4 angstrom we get 42.45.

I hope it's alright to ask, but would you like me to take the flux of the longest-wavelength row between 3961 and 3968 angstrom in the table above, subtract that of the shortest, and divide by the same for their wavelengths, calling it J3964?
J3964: -2.89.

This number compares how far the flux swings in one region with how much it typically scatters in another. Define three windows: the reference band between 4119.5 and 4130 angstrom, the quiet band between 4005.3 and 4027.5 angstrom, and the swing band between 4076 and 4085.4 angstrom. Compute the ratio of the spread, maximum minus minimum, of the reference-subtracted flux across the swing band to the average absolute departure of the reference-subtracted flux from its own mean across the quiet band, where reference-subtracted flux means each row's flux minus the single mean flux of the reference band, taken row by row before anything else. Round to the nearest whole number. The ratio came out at 4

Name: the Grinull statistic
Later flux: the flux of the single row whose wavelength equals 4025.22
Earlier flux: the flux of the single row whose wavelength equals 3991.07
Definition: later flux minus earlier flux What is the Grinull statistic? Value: -2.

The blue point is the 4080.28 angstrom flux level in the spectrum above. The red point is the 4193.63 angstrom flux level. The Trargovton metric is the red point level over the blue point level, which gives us 1.03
